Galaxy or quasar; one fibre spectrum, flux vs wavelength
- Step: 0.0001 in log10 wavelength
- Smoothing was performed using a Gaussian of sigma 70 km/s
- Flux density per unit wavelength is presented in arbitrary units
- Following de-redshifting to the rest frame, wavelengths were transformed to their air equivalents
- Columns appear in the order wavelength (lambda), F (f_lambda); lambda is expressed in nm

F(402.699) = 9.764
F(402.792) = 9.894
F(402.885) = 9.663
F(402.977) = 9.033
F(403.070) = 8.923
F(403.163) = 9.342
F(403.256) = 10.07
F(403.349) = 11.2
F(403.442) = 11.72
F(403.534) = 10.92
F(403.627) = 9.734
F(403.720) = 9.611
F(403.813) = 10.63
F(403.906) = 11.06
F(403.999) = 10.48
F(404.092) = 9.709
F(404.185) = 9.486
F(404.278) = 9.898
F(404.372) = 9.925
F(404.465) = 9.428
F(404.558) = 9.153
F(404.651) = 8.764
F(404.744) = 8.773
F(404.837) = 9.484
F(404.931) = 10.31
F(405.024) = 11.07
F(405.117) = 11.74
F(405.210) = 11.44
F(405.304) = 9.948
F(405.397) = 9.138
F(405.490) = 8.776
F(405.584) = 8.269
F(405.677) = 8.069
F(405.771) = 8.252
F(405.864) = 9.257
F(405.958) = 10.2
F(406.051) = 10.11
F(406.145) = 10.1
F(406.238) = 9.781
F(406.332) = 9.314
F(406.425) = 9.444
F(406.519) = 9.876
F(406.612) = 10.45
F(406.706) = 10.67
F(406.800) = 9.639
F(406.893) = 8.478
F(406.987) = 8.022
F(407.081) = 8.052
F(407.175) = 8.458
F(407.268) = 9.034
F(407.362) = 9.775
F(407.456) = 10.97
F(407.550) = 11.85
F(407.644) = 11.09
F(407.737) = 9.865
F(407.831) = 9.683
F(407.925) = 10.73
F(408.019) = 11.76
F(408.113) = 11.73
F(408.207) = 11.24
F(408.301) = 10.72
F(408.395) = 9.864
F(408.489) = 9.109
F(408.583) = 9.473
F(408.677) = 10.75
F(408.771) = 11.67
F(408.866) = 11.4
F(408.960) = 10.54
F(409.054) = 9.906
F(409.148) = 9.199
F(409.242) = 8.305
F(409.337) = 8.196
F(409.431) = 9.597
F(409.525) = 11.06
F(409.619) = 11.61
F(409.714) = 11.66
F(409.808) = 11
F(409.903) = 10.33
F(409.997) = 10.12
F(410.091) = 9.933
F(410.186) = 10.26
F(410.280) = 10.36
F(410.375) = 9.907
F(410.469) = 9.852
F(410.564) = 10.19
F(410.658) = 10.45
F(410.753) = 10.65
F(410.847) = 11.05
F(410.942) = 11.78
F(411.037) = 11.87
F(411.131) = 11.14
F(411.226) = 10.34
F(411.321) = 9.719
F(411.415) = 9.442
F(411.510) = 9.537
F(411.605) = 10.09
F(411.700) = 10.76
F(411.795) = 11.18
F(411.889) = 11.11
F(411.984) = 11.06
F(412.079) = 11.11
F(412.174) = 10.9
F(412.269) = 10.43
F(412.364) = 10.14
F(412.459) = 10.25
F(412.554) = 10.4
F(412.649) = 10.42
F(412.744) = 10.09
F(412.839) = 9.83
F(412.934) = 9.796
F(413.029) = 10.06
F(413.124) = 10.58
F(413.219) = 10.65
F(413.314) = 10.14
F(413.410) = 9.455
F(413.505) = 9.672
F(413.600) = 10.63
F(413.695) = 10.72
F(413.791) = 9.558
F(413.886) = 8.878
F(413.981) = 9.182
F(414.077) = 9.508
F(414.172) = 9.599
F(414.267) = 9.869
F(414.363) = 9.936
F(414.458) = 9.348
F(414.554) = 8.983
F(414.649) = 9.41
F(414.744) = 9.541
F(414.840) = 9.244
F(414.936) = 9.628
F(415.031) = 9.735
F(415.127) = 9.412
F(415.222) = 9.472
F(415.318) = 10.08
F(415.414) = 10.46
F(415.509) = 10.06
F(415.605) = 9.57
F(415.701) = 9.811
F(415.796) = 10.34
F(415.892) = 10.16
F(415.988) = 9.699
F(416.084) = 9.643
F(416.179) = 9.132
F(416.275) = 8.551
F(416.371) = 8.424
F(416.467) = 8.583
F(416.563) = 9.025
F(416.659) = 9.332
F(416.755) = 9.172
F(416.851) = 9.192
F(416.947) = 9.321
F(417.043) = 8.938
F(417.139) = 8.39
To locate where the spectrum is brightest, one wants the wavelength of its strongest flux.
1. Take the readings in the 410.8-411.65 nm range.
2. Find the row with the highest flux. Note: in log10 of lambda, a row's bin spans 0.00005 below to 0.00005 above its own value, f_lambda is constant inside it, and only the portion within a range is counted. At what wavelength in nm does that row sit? 411.037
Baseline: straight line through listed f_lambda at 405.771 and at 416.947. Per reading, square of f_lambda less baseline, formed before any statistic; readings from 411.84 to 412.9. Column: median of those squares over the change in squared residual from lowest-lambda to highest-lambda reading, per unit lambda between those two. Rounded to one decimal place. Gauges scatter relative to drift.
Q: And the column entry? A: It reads -0.5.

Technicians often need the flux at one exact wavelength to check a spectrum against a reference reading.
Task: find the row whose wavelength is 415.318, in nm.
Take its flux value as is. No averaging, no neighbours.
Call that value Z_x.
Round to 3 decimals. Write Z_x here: 10.080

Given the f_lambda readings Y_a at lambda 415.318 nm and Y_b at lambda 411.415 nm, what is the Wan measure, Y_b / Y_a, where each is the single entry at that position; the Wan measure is 0.94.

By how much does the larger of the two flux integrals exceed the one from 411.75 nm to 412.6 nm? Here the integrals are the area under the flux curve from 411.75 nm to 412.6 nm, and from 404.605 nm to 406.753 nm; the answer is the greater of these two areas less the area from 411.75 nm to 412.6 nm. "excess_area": 12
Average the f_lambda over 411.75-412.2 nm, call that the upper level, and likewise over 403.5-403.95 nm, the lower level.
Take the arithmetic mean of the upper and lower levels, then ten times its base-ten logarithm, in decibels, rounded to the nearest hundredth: 10.31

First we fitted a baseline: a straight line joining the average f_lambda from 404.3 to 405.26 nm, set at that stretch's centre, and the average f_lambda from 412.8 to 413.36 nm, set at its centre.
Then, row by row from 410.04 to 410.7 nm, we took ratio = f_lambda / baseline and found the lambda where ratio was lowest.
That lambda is 410.469 nm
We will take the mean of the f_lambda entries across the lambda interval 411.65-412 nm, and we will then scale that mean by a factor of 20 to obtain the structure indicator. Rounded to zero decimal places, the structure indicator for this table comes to 221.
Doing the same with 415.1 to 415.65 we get 197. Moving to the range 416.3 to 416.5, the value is 170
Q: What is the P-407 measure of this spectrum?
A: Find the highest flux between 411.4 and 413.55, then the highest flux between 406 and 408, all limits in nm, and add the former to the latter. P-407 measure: 23.0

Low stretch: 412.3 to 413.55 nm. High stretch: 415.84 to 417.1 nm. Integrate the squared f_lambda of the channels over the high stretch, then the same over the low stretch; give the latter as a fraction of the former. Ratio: 1.21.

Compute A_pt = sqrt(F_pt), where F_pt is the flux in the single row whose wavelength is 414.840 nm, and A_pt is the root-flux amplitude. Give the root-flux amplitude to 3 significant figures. 3.04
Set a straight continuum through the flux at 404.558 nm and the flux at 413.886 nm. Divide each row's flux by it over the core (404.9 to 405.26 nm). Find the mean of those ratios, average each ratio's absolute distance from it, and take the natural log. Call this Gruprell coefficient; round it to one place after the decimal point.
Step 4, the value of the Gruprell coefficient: -3.0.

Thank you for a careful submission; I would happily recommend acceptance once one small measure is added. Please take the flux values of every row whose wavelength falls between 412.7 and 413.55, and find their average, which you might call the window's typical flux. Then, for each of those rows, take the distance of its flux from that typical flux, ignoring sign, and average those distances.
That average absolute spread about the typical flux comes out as 0.30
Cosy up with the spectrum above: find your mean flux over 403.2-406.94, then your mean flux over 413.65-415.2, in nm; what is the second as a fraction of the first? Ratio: 0.97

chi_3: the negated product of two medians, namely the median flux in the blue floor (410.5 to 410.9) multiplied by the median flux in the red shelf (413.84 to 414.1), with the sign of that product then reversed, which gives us -97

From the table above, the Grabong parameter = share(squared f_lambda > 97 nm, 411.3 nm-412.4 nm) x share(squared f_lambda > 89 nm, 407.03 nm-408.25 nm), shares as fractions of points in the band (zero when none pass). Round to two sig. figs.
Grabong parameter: 0.58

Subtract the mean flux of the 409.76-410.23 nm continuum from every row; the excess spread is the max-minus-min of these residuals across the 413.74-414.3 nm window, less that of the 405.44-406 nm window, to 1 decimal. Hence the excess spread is -1.1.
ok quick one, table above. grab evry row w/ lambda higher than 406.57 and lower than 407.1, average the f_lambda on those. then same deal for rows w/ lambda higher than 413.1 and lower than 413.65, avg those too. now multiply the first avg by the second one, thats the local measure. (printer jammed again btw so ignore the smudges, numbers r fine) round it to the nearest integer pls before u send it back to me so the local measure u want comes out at 94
